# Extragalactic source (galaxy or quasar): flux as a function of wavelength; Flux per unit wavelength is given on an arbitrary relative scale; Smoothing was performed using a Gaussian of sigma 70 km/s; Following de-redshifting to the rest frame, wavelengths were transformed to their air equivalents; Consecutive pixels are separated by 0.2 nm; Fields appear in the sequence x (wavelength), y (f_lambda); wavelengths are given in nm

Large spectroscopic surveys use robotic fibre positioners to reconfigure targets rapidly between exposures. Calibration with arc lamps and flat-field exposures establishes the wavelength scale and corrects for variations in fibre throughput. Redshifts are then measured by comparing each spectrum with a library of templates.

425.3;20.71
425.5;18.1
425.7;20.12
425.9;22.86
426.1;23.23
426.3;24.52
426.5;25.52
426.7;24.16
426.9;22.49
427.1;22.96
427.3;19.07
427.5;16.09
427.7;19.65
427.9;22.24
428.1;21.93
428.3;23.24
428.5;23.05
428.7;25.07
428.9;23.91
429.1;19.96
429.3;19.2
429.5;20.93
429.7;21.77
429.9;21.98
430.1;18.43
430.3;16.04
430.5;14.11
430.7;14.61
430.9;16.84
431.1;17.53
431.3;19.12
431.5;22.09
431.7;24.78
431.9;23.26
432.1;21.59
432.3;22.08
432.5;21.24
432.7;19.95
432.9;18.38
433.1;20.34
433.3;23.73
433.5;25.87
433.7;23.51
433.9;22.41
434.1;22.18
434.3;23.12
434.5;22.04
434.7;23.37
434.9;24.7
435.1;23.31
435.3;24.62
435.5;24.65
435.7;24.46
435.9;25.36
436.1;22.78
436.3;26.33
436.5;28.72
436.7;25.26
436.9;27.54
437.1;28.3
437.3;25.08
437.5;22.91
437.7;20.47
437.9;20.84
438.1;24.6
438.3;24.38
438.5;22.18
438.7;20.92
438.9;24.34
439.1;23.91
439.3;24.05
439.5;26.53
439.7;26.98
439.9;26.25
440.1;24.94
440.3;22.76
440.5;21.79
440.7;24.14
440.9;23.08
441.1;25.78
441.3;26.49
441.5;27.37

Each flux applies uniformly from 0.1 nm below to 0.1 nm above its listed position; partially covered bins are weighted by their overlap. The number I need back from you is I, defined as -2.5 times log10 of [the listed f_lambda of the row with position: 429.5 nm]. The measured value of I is -3.30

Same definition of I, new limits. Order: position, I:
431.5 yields -3.36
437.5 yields -3.40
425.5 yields -3.14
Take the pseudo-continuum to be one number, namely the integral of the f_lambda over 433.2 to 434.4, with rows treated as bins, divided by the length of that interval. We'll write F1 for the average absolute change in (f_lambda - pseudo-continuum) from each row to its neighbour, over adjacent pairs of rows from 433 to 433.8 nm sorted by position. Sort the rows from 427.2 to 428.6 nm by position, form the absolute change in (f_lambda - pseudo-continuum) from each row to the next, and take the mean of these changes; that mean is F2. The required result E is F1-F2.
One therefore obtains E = 0.8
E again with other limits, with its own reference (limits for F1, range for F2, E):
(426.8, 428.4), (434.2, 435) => 0.9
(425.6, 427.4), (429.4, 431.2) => 0.1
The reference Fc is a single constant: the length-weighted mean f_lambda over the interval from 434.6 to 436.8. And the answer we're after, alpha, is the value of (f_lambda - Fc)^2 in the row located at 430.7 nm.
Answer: 105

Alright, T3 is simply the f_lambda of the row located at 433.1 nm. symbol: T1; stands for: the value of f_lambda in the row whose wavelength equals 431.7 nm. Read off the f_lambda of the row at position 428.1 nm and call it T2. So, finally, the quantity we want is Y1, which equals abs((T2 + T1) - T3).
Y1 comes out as 26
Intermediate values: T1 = 24.78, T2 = 21.93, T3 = 20.34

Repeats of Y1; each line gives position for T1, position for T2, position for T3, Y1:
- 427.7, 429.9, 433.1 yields 21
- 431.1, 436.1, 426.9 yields 18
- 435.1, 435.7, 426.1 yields 25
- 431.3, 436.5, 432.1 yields 26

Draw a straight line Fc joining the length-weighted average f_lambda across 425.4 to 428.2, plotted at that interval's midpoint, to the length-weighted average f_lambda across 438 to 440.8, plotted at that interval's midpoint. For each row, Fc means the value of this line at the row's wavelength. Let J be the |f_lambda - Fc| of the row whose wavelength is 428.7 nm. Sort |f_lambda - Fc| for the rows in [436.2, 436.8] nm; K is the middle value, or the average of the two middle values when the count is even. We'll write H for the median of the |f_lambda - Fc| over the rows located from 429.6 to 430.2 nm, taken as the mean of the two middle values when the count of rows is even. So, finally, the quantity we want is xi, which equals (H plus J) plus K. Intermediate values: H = 0.4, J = 3.1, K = 2.8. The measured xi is 6.3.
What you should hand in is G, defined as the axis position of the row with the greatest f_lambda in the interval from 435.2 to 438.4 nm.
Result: 436.5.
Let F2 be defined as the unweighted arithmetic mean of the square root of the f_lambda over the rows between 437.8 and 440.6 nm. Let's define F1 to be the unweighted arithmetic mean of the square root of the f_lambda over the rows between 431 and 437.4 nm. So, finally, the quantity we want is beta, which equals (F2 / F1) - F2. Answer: -3.87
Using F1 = 4.83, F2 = 4.9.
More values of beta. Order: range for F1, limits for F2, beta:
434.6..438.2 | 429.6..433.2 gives -3.53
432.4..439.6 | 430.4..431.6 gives -3.30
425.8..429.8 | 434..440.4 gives -3.88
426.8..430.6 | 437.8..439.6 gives -3.78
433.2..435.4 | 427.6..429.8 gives -3.71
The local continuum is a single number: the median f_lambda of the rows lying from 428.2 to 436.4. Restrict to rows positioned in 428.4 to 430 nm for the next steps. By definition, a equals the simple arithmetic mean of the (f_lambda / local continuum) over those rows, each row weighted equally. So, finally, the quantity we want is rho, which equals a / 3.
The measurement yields 0.330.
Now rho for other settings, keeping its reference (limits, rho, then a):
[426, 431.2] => 0.311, 0.93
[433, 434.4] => 0.346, 1.04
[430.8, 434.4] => 0.324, 0.97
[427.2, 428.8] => 0.320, 0.96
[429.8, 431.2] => 0.257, 0.77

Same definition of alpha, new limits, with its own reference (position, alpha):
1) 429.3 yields 32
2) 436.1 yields 4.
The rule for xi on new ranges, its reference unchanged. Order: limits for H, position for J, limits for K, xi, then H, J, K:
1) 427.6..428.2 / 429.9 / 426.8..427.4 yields 1.9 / 0.4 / 0.3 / 1.3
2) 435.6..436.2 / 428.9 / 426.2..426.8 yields 5.9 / 1.1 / 1.9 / 3.0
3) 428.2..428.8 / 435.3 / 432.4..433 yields 5.5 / 1.3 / 1.3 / 2.9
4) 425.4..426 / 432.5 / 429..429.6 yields 5.1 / 1.4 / 1.5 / 2.1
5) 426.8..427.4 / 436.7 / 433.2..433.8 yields 3.7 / 1.3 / 1.7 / 0.8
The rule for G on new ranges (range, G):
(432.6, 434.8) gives 433.5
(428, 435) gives 433.5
